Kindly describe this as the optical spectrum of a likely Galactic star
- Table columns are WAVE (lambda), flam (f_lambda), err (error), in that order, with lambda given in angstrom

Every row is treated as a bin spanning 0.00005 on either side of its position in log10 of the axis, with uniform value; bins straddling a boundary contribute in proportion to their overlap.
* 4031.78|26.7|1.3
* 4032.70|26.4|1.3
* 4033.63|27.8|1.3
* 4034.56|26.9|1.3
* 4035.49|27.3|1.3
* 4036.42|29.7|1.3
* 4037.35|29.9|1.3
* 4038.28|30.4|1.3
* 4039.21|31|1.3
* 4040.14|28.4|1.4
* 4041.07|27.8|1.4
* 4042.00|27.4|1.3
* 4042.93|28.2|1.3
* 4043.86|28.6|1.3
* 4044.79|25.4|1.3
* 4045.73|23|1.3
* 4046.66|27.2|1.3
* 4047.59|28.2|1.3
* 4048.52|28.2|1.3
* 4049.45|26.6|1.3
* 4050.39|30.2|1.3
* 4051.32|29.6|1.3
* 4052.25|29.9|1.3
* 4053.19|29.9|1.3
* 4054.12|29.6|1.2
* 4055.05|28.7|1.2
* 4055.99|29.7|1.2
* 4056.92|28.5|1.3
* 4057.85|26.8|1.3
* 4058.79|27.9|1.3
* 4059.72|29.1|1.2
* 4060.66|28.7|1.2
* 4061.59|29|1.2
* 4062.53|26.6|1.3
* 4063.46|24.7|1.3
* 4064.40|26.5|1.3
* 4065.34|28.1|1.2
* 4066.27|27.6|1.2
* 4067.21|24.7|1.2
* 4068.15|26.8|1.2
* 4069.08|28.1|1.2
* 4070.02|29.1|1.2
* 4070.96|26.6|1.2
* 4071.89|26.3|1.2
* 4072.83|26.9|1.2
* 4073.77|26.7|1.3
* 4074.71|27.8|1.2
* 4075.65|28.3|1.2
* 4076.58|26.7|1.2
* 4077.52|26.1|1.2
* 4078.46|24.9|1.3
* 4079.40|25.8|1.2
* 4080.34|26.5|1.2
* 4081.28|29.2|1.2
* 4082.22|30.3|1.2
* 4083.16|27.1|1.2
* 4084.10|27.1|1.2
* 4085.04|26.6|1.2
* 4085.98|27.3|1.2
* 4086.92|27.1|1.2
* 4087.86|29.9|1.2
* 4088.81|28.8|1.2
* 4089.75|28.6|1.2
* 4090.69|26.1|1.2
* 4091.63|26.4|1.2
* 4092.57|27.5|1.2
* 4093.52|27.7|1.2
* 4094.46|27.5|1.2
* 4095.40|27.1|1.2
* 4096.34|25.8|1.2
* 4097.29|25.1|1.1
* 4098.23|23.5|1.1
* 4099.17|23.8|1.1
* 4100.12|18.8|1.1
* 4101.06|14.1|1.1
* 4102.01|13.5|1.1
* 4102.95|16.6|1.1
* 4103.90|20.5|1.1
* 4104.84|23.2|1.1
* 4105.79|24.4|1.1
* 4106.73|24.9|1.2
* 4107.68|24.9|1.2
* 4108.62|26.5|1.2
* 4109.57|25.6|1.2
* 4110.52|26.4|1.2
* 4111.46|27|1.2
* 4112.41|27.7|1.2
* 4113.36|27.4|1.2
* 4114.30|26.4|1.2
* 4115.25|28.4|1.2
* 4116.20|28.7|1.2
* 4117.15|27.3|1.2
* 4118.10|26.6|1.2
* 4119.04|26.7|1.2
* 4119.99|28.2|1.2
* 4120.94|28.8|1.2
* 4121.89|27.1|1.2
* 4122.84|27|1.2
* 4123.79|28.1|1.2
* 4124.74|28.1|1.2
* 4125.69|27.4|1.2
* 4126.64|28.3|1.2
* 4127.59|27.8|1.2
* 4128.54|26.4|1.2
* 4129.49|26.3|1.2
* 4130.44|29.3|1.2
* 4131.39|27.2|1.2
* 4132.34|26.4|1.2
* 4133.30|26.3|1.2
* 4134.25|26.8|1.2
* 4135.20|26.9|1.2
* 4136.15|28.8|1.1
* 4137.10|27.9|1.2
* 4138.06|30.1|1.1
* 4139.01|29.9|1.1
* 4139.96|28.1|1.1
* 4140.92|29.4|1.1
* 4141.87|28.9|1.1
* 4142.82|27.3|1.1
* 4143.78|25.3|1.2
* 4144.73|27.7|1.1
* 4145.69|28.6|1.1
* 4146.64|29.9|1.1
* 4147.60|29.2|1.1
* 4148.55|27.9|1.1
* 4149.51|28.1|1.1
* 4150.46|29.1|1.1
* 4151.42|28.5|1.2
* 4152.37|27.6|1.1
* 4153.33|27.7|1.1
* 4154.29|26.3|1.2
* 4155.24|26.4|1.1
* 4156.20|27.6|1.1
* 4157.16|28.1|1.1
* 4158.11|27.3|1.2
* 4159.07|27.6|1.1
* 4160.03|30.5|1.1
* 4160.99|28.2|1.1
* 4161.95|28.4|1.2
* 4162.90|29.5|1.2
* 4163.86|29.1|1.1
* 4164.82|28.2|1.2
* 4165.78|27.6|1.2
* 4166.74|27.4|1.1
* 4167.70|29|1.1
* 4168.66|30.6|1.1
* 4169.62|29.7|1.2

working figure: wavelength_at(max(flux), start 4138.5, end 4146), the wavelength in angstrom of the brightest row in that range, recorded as 4139.01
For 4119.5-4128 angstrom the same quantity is 4120.94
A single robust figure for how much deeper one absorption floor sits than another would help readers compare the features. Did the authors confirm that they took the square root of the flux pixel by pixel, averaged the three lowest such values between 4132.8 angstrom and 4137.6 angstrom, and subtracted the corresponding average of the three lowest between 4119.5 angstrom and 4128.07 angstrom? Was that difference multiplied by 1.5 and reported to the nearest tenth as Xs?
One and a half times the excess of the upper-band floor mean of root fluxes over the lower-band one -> -0.1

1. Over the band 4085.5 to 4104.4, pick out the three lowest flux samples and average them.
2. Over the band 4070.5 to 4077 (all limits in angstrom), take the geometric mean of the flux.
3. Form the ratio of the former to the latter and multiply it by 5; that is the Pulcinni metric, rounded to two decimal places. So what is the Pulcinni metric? 2.72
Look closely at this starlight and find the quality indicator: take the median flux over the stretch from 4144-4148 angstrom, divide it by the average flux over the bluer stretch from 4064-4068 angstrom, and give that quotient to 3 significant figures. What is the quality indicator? 1.08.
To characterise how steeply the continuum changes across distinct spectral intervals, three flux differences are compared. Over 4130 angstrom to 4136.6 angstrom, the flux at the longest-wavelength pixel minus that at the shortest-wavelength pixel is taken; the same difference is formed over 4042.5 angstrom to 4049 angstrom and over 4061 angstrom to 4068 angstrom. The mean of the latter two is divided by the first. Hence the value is 4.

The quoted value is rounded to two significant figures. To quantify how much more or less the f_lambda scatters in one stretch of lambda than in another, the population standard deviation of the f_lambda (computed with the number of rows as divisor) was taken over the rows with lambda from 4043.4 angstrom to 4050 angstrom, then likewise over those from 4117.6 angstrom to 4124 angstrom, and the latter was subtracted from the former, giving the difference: 1.0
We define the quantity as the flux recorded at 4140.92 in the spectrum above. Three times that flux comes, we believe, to 88.2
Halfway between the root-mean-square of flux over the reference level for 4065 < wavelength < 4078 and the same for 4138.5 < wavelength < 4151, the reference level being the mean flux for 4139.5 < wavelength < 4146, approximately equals 1.00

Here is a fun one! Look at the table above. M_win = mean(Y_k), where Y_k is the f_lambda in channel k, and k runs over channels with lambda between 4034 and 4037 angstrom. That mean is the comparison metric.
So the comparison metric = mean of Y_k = 28.0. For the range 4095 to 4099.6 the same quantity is 25.1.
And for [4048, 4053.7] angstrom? 29.1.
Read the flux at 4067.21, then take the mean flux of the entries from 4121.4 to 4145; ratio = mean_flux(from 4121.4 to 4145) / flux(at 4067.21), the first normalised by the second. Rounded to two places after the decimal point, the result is 1.12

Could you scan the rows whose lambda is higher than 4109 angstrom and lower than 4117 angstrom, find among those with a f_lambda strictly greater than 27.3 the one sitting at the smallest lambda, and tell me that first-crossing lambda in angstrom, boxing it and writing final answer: 4112.41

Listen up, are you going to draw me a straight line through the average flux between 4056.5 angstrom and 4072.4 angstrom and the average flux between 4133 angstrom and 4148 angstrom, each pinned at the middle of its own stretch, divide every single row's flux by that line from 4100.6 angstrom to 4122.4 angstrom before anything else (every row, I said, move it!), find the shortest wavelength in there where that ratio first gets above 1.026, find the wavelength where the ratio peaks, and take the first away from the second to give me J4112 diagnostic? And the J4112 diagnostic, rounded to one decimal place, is 4.7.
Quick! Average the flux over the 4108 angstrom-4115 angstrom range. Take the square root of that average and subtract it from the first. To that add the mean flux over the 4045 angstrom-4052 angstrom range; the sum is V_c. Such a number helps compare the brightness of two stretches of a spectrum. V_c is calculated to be 49.1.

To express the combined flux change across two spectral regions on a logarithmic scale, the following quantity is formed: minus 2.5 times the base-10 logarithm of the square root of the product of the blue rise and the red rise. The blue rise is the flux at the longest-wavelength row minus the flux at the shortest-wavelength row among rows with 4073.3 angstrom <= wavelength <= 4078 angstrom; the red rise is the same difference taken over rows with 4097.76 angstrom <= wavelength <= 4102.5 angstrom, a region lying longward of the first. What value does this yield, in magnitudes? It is -1.0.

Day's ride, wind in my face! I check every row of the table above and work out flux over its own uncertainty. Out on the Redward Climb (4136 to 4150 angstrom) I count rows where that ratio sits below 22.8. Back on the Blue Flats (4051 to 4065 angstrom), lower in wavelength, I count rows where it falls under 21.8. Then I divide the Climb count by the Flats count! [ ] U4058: 0.2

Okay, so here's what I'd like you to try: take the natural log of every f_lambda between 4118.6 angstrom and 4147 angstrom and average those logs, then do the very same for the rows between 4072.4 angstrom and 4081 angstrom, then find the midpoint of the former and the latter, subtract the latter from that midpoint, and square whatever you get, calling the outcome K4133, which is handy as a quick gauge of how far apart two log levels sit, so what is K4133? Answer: 0.000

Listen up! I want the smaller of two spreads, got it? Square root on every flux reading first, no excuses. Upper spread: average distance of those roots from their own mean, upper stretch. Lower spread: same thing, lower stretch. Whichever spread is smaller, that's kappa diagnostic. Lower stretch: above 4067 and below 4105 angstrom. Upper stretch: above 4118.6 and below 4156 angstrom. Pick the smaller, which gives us 0.089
